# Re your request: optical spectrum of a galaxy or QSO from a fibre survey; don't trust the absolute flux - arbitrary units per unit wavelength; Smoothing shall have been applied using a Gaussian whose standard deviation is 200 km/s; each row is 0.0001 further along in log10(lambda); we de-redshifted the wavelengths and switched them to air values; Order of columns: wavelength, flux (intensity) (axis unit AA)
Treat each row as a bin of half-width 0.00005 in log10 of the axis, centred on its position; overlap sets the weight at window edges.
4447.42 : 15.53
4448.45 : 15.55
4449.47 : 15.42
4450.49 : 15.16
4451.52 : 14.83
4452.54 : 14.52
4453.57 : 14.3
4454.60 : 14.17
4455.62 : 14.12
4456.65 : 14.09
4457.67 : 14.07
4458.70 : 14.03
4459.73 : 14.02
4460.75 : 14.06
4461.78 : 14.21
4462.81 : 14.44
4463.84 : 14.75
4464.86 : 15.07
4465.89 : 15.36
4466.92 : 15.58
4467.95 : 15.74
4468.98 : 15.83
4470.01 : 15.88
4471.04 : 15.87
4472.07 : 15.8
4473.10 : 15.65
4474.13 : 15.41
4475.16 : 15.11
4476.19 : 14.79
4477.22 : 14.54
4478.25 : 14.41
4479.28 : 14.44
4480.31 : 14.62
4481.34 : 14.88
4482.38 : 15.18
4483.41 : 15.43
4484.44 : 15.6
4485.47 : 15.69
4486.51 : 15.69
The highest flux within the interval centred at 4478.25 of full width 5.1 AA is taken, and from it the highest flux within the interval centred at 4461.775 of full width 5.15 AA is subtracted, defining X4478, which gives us 0.0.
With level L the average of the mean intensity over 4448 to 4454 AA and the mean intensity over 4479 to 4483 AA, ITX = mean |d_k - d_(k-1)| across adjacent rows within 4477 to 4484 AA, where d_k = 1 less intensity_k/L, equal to 0.013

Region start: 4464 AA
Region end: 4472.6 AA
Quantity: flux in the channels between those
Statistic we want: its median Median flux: 15.8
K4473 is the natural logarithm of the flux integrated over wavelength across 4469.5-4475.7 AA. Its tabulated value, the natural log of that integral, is 4.57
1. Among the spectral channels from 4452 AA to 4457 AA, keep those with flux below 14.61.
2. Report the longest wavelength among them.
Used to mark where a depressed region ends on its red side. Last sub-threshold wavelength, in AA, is 4456.65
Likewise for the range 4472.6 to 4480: 4479.28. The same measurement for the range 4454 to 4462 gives 4461.78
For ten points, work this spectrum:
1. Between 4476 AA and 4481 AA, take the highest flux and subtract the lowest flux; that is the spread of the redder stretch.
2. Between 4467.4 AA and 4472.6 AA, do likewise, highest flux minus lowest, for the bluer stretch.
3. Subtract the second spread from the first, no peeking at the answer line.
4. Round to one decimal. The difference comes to 0.2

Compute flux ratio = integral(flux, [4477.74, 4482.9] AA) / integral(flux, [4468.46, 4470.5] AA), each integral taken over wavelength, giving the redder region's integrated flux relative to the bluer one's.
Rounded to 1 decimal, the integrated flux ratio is 2.3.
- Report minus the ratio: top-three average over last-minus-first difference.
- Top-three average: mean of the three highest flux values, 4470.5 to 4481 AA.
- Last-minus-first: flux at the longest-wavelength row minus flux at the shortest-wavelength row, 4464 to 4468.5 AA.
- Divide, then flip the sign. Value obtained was -24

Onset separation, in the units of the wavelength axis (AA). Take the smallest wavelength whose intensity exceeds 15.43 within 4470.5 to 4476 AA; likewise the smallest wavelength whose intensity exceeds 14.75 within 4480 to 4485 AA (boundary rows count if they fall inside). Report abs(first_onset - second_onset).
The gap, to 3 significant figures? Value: 10.3 AA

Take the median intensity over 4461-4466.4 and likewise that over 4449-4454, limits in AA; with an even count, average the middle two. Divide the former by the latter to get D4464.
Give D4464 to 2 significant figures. 0.99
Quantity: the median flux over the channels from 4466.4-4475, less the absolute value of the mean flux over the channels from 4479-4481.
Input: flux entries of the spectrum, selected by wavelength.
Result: 1.2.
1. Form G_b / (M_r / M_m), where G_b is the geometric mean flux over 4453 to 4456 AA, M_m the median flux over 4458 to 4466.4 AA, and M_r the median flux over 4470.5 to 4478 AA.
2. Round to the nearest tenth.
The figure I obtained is 13.2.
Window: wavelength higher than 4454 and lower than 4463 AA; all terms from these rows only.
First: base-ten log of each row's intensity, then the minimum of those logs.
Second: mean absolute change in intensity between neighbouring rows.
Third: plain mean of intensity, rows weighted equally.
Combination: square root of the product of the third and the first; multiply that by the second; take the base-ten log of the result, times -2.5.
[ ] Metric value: 1.4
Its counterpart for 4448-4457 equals 0.3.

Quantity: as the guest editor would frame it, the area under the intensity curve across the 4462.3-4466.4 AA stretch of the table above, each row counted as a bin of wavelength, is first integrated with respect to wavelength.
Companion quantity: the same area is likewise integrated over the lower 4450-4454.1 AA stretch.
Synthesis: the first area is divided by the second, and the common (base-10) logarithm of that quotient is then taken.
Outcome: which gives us 0.007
